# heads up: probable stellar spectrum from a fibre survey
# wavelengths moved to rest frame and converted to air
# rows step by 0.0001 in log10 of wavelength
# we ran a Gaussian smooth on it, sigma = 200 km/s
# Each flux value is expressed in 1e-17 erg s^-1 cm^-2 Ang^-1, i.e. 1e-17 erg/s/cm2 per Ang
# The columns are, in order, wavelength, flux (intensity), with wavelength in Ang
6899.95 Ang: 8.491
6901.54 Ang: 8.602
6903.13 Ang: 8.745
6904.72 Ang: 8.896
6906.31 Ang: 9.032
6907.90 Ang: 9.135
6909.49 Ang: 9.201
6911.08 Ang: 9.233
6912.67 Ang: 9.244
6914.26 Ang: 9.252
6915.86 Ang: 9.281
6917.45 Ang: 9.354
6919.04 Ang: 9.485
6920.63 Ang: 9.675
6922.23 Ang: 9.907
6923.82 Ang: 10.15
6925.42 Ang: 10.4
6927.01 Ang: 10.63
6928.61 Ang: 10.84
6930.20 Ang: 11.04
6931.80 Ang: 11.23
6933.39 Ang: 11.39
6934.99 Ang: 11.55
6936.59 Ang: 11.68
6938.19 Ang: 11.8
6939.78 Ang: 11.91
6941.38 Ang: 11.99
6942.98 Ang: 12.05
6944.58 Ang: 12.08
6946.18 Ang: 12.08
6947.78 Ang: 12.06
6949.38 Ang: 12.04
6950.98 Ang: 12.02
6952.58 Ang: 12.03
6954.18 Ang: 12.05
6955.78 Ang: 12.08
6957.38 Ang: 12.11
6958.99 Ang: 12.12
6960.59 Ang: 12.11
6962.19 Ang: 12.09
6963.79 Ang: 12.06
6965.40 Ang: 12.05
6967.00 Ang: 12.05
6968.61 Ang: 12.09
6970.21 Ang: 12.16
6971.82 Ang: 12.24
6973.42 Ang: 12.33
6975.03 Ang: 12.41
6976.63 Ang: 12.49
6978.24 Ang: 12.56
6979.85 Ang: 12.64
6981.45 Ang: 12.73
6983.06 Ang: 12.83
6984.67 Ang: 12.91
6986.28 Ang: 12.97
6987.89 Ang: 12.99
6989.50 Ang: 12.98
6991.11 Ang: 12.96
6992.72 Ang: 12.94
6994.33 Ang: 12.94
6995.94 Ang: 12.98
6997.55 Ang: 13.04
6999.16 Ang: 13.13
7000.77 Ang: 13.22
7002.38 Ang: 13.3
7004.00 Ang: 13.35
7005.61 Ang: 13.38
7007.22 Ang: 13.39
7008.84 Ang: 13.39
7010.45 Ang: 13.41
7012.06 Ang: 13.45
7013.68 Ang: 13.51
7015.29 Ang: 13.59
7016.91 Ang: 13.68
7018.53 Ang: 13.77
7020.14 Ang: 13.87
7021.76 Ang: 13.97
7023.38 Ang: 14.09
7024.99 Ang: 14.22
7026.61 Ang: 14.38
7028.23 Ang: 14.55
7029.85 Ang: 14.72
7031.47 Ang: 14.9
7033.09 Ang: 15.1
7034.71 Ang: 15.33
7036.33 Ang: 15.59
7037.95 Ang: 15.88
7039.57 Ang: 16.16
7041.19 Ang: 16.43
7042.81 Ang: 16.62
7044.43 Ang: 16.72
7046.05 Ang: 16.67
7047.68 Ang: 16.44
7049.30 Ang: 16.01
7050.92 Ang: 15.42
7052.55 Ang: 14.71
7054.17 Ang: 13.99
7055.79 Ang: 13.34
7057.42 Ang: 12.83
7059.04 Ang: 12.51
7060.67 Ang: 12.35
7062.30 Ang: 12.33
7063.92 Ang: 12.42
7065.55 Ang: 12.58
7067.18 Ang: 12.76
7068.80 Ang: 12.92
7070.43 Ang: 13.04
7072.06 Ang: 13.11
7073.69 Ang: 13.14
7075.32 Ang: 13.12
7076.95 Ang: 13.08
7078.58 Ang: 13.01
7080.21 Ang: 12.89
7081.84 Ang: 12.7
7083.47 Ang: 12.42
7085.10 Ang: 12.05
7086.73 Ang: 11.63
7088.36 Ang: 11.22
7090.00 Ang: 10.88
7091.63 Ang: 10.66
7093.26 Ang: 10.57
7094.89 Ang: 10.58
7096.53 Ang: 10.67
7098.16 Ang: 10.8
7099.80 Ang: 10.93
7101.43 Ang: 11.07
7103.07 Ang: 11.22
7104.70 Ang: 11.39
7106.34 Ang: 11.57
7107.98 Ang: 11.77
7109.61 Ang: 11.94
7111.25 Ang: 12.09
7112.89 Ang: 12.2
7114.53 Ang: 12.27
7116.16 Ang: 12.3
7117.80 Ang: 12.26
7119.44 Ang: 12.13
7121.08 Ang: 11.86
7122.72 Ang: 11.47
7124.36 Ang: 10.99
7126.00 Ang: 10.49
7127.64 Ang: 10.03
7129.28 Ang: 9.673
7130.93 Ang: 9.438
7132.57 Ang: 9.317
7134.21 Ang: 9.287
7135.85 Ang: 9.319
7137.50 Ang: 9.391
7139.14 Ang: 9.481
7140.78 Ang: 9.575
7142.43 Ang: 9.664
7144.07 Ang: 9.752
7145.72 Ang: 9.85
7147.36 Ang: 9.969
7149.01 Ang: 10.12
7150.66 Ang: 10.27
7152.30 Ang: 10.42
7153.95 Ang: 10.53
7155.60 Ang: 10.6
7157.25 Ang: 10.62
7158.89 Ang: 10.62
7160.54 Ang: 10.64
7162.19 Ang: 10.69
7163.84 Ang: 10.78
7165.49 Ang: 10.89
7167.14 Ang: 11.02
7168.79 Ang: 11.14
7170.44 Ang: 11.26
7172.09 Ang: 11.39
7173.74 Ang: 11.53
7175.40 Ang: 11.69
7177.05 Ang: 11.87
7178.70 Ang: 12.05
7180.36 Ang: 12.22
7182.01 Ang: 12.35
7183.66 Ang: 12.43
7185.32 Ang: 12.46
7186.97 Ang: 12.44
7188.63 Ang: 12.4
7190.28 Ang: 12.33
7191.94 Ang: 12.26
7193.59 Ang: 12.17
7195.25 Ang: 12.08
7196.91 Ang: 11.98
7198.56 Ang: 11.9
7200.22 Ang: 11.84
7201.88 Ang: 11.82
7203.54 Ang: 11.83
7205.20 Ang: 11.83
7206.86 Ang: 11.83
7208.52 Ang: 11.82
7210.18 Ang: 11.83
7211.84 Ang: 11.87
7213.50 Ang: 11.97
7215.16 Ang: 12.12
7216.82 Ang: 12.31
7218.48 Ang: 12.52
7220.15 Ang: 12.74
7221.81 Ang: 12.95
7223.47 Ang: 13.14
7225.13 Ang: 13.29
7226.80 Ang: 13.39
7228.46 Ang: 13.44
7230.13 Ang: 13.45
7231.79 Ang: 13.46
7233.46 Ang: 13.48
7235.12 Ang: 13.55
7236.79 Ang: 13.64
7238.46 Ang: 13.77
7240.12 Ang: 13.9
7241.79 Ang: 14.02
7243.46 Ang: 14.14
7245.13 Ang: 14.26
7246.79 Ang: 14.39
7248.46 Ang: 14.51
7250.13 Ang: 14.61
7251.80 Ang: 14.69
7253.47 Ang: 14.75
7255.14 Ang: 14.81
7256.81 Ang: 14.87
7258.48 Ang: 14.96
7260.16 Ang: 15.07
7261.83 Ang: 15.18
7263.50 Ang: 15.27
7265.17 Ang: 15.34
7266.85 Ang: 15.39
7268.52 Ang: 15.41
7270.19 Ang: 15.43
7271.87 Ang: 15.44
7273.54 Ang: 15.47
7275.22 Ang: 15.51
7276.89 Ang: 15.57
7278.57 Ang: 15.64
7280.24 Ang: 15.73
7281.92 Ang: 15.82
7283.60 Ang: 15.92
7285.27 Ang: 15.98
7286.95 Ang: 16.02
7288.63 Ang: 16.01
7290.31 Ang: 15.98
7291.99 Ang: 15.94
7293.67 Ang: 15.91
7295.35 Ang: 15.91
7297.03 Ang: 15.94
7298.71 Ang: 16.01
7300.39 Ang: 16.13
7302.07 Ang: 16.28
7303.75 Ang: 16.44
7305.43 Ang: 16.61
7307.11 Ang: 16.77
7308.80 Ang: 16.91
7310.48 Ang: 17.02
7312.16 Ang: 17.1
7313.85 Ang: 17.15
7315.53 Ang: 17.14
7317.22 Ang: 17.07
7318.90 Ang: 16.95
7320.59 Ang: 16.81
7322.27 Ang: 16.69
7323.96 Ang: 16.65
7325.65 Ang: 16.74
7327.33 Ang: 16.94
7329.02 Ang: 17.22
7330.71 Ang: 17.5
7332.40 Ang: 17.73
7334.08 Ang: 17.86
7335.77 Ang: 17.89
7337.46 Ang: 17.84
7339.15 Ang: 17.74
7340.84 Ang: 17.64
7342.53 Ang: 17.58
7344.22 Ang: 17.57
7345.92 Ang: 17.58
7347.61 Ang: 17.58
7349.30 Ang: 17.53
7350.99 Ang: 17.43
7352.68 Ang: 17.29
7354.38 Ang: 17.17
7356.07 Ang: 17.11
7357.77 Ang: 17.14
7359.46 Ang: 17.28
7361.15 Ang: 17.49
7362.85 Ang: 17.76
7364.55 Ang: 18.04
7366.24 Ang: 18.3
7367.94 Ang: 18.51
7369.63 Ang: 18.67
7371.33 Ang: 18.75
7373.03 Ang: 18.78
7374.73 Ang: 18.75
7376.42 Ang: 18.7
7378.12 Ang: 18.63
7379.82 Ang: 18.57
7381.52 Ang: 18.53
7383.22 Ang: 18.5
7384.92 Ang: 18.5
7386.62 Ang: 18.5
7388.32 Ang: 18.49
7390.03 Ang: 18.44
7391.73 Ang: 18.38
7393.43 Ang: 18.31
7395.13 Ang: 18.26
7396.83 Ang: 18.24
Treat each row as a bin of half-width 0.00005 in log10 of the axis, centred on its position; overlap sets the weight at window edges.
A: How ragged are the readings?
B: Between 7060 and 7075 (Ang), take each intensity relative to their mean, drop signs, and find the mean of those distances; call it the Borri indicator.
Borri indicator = 0.28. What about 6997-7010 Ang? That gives 0.11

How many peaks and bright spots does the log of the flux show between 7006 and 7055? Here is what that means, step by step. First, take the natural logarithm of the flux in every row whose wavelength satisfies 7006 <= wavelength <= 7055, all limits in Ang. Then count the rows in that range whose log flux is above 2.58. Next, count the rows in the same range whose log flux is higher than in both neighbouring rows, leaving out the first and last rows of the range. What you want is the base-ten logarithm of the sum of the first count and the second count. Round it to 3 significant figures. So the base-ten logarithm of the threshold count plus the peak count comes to 1.49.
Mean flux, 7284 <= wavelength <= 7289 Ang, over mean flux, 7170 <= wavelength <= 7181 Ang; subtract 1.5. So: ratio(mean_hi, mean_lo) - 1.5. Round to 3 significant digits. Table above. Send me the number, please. -0.134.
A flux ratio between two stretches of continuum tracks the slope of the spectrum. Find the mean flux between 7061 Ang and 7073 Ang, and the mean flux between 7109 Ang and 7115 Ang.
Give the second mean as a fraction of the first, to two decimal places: 0.95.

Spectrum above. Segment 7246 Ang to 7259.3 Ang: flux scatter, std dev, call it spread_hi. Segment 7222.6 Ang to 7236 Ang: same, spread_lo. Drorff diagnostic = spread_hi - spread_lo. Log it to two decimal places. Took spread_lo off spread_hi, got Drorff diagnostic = 0.06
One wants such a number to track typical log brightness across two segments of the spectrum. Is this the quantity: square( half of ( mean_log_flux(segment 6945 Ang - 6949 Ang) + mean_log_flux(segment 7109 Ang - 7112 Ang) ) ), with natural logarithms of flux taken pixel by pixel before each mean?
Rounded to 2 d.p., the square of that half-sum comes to 6.19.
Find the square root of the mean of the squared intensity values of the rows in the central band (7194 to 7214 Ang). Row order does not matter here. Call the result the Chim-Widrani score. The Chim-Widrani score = 11.9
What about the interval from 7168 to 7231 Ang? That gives 12.2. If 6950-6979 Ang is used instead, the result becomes 12.2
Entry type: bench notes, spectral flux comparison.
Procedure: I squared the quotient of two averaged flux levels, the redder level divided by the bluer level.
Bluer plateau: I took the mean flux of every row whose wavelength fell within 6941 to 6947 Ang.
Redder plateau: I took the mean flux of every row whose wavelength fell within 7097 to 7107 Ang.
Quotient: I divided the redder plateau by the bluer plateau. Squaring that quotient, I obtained 0.86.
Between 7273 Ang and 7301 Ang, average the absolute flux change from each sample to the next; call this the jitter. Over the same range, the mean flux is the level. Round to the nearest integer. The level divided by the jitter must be 288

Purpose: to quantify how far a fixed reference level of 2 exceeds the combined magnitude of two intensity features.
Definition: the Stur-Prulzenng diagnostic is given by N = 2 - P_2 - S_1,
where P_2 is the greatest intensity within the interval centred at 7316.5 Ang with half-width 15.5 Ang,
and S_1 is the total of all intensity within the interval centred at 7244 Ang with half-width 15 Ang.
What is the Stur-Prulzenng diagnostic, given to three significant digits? -271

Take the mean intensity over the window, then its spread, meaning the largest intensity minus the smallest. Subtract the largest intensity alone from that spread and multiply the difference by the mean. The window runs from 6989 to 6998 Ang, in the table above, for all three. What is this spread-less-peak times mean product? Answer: -168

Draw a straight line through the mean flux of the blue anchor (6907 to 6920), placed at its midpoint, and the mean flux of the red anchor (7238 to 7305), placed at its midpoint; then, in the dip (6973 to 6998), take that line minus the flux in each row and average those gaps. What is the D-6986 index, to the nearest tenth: -2.3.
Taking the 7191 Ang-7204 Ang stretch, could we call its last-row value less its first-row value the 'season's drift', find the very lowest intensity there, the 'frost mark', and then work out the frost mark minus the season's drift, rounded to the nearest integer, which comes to 12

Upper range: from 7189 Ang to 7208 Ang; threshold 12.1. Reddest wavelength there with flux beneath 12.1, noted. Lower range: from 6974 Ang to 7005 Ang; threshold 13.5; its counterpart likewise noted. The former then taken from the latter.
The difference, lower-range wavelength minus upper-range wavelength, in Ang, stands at -202.9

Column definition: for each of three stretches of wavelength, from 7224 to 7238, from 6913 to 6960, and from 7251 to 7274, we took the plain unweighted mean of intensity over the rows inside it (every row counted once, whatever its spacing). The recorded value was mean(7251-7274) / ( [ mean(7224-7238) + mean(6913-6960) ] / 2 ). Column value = 1.23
